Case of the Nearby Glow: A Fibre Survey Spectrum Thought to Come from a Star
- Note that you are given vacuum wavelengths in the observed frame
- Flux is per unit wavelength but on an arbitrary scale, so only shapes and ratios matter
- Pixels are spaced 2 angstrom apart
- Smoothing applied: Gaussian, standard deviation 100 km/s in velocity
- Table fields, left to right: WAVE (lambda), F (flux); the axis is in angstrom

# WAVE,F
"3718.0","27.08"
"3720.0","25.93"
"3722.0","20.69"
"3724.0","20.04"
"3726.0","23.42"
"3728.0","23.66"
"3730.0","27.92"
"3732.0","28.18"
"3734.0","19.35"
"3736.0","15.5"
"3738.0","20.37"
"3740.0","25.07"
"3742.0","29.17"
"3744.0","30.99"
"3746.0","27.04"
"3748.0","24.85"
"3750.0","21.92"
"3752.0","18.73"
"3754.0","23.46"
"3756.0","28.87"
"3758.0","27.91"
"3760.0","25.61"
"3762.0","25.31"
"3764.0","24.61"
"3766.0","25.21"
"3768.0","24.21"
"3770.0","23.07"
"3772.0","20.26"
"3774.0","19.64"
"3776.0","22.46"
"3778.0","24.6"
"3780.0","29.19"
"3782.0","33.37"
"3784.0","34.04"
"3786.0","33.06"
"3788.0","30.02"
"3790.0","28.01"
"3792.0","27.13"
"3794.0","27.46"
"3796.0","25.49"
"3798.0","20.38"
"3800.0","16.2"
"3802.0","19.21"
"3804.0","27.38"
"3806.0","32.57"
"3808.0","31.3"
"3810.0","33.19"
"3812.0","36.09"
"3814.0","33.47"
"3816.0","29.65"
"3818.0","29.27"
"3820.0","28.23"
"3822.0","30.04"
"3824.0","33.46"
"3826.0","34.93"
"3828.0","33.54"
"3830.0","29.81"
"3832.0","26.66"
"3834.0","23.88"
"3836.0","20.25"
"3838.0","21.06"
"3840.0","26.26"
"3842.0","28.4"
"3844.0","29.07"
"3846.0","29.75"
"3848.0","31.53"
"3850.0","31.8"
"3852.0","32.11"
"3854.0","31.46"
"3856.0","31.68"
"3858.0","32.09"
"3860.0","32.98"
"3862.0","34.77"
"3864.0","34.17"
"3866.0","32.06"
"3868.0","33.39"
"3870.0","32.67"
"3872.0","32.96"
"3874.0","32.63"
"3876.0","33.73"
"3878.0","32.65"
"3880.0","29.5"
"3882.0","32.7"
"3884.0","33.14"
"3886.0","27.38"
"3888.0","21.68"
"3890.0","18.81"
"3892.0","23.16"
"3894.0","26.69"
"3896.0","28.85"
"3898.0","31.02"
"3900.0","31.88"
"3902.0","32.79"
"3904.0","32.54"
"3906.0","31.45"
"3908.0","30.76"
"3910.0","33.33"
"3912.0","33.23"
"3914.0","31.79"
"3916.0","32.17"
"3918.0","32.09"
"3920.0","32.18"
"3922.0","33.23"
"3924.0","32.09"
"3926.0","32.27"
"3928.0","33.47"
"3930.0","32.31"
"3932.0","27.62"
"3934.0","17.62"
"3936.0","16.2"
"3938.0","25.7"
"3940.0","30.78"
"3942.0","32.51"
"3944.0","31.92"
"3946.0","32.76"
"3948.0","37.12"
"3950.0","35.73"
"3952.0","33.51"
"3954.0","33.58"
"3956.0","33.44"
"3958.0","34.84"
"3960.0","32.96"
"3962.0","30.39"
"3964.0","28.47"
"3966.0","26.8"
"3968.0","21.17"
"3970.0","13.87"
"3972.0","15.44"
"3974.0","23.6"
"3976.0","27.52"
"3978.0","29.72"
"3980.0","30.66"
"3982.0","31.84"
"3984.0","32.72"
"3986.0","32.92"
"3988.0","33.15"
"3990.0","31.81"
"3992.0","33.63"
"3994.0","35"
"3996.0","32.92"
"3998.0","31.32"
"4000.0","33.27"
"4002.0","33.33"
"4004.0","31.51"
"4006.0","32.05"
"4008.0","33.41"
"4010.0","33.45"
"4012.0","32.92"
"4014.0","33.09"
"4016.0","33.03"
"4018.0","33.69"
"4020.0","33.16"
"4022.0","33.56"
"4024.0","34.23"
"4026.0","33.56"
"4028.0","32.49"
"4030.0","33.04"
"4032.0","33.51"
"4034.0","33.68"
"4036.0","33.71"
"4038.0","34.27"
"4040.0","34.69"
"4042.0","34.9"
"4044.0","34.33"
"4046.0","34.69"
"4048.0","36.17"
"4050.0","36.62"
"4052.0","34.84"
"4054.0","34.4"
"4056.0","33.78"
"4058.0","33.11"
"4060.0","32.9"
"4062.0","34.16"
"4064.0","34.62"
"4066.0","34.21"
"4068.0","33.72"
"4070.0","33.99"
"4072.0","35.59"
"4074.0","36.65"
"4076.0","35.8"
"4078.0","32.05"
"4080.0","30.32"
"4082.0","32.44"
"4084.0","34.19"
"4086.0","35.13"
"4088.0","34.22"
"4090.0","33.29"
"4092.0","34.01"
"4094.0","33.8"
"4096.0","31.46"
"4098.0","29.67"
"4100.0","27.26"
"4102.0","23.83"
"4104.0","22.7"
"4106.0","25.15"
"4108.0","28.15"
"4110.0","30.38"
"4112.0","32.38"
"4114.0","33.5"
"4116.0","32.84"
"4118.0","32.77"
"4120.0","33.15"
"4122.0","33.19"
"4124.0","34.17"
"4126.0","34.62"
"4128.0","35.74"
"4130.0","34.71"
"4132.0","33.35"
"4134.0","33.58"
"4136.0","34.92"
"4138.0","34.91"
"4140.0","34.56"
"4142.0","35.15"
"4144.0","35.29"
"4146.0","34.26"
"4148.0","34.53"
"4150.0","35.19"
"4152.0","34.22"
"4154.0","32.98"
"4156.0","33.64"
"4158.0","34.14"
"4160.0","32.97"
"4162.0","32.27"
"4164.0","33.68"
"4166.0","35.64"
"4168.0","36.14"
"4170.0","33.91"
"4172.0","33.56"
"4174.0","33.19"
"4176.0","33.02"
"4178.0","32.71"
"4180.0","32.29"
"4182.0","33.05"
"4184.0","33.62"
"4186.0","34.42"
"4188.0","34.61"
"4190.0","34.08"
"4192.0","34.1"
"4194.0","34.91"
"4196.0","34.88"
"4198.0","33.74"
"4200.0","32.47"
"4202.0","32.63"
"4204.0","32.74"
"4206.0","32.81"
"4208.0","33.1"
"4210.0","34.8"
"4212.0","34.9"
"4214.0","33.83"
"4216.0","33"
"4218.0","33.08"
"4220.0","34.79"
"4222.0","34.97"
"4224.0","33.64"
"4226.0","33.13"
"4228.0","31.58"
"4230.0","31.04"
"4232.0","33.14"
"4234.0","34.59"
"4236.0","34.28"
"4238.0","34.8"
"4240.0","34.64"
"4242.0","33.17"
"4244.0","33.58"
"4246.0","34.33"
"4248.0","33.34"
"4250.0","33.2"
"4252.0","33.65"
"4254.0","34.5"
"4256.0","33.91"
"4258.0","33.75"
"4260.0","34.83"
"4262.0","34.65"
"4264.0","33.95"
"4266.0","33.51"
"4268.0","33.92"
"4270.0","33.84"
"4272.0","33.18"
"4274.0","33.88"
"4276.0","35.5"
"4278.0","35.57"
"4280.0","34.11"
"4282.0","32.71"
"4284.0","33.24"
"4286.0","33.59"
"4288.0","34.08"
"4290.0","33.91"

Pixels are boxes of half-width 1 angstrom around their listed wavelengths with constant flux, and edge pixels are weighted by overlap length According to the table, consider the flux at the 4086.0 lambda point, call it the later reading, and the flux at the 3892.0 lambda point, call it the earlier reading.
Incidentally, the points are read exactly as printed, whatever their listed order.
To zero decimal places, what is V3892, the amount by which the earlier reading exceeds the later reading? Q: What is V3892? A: -12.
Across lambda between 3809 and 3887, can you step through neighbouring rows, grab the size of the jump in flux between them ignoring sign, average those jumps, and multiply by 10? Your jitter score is 17.9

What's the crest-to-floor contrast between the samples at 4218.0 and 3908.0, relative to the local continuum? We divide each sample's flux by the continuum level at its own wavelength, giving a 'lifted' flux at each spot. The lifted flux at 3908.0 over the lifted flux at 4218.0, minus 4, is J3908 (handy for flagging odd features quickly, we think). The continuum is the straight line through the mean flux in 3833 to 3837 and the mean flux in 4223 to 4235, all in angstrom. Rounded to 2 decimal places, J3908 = -2.74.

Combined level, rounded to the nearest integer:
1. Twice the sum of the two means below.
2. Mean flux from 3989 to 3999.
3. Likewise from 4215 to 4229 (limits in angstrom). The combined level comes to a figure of 133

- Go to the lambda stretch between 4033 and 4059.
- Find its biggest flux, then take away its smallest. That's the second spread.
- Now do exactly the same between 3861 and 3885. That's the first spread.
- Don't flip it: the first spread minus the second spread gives 2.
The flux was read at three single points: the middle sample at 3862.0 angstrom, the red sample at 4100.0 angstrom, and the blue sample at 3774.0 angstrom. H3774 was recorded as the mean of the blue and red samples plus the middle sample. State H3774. 58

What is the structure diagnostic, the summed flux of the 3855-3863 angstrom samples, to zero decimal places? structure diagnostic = 132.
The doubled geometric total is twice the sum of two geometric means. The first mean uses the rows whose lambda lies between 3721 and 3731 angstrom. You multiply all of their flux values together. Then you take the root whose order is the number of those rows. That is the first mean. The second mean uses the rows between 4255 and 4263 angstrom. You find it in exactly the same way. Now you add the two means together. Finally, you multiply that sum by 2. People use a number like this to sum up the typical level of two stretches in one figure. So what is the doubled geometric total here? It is 115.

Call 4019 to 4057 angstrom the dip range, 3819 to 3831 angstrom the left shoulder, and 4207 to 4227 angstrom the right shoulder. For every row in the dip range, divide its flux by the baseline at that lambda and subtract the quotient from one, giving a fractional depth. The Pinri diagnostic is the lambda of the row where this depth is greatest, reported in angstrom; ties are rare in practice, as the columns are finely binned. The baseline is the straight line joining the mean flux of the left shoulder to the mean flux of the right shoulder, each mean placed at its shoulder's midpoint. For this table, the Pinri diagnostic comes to 4028.0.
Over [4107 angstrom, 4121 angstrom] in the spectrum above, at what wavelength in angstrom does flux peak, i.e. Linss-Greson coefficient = 4114.0 angstrom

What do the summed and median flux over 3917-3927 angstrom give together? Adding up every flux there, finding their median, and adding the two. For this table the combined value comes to 194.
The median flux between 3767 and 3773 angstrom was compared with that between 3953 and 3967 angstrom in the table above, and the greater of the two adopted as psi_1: 33.0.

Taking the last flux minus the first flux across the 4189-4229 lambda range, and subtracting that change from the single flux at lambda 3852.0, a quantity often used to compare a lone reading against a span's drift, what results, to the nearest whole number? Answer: 35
